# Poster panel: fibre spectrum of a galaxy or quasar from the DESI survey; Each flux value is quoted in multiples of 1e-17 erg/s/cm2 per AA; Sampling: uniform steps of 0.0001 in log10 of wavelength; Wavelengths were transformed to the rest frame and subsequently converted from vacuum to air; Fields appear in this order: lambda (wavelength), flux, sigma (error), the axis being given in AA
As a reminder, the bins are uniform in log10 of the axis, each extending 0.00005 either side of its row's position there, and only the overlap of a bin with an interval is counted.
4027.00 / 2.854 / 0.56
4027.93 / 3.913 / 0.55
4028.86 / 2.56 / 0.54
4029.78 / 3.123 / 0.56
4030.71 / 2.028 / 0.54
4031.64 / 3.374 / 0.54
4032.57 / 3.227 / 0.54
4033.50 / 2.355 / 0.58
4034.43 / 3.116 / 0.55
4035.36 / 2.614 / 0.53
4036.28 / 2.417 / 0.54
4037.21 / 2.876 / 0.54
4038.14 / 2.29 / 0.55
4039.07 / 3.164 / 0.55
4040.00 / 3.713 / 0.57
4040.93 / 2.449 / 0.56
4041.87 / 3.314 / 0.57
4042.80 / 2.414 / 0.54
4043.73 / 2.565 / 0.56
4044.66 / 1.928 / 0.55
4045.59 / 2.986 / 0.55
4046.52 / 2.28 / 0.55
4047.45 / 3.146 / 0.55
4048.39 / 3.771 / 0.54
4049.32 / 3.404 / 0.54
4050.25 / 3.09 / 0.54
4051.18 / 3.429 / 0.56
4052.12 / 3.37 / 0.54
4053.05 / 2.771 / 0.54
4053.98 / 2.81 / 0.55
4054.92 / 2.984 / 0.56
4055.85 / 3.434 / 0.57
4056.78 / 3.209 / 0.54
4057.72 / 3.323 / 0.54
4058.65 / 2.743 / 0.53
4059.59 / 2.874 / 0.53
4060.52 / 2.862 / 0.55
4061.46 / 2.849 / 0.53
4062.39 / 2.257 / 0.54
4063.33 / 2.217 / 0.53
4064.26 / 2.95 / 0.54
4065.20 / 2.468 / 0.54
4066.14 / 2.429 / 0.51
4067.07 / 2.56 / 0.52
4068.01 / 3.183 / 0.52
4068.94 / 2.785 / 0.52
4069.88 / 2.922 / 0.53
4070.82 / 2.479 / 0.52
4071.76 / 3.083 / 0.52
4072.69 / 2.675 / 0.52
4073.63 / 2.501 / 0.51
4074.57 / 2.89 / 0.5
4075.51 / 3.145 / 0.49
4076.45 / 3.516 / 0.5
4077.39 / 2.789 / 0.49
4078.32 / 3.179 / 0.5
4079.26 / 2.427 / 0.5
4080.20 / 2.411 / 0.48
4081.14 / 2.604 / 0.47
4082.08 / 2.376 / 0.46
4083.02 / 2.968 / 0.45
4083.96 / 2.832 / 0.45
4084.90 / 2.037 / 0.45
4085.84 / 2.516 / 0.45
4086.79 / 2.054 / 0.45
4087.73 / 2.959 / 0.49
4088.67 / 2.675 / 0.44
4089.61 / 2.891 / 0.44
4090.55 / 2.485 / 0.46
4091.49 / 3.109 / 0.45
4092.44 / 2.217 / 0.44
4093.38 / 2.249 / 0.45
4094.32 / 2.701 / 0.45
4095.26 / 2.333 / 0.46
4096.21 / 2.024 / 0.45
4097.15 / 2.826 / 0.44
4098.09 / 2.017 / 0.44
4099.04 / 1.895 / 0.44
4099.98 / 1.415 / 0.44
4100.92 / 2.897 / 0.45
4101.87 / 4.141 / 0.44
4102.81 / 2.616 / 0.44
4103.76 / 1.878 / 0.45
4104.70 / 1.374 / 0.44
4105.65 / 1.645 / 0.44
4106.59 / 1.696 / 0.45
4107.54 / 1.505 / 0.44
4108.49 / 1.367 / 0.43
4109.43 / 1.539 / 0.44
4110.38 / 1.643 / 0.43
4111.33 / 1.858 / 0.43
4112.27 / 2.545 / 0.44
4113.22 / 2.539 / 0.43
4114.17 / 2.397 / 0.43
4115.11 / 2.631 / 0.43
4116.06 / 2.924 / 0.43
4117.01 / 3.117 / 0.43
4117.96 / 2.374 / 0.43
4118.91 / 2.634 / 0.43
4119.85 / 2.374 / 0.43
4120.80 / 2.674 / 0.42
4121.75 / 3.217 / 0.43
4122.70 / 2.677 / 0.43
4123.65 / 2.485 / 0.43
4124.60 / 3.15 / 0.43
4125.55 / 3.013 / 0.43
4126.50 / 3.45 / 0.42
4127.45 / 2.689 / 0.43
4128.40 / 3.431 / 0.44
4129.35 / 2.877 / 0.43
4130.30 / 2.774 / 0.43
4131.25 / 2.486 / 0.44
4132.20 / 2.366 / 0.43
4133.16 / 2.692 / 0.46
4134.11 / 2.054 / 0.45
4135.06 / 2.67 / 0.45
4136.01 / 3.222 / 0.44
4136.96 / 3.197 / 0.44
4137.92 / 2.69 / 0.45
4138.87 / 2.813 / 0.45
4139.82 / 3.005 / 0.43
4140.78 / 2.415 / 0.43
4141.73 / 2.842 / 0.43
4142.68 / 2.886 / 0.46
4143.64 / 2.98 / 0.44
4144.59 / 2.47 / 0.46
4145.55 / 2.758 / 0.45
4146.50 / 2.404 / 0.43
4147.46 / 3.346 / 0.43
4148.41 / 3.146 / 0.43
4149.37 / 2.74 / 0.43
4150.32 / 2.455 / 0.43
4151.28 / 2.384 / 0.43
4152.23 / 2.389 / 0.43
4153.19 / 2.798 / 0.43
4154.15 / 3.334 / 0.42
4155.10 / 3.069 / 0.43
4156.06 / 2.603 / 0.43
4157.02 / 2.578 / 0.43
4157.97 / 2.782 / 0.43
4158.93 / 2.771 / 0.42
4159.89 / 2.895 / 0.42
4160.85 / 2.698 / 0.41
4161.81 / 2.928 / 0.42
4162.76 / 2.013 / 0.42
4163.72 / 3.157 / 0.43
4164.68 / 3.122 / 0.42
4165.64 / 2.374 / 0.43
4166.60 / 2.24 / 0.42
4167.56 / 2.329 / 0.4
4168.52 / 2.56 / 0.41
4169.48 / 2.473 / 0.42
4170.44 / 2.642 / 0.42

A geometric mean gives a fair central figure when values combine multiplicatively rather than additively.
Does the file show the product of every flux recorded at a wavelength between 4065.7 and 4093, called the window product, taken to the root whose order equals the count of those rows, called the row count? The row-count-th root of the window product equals 2.69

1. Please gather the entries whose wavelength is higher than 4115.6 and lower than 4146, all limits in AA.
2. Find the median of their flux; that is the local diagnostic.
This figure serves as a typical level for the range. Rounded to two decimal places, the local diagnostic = 2.77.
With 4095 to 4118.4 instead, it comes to 2.02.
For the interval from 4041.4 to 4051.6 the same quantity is 3.09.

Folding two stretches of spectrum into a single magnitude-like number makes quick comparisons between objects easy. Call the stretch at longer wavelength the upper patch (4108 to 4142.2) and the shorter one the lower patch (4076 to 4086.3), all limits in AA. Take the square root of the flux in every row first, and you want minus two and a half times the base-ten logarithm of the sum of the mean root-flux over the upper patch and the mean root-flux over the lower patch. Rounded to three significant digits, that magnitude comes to -1.28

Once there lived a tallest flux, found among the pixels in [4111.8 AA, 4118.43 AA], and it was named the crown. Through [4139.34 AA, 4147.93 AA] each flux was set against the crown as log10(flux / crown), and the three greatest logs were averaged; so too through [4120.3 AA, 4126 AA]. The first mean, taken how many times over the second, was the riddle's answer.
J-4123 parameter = -1.3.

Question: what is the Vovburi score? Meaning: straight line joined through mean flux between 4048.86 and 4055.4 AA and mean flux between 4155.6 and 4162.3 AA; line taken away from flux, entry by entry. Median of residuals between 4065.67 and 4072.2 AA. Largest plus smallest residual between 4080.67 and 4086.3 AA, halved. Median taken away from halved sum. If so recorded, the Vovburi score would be -0.23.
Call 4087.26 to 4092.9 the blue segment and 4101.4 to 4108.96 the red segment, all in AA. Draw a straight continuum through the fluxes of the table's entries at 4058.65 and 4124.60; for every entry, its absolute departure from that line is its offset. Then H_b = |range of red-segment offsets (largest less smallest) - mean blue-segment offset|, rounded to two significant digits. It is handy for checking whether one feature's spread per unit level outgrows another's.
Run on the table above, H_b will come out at 1.0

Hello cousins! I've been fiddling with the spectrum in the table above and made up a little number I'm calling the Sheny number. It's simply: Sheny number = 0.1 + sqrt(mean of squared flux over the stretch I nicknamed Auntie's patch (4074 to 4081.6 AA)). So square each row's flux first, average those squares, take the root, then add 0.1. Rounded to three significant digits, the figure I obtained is 2.99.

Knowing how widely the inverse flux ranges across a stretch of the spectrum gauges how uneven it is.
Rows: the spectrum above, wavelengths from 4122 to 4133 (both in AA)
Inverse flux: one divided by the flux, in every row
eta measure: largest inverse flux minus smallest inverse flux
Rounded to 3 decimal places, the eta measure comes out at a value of 0.133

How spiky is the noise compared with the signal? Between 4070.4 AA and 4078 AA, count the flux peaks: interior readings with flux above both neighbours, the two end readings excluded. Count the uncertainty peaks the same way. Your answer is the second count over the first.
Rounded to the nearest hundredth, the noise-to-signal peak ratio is 0.50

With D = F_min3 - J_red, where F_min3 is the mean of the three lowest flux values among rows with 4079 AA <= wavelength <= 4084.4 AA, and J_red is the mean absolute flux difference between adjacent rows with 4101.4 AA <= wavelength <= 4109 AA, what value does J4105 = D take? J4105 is 1.92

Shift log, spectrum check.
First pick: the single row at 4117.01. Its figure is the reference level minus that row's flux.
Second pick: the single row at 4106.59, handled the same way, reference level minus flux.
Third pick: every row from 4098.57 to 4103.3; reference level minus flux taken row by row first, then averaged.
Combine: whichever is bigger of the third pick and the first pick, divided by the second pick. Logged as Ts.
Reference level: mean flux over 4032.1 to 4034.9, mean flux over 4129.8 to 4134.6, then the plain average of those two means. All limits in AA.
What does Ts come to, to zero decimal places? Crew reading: 0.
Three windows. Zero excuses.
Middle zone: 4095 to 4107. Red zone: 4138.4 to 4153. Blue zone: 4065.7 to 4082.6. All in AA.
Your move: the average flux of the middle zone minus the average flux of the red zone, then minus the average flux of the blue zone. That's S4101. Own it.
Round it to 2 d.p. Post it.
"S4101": -3.30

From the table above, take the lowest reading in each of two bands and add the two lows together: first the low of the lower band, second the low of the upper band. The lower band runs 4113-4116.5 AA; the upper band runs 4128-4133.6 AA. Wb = 4.8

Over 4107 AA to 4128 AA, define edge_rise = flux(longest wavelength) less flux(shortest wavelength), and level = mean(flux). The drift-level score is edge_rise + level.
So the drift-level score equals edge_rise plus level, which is 3.7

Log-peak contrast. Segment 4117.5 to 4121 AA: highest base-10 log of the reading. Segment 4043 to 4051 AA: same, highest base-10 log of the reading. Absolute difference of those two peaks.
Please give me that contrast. 0.15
